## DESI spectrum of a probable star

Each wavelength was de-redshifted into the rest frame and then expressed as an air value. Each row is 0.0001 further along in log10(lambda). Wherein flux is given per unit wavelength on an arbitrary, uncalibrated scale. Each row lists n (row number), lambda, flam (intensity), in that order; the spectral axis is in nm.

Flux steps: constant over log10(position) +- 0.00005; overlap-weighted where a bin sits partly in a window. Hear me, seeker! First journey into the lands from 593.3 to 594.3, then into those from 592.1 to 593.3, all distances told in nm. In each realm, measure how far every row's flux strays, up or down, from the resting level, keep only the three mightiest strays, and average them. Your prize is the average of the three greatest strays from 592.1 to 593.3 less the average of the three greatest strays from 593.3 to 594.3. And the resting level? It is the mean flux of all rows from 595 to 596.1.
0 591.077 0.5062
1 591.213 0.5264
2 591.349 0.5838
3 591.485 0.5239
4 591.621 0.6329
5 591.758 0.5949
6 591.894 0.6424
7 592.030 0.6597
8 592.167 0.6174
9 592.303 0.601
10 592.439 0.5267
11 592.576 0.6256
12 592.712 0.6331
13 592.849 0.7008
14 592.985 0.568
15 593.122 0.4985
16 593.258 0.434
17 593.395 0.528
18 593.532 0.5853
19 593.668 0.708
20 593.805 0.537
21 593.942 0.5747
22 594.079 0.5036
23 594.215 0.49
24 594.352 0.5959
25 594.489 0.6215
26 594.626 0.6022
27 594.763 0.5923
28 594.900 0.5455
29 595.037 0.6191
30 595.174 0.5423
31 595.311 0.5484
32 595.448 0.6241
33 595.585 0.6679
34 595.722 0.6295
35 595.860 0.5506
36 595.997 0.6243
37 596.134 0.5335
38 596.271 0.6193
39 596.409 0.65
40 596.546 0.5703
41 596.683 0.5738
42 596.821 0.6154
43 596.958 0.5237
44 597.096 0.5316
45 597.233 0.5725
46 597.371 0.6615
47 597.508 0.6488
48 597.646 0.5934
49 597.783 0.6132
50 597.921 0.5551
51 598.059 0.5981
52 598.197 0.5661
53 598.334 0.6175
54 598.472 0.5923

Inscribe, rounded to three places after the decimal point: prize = 0.018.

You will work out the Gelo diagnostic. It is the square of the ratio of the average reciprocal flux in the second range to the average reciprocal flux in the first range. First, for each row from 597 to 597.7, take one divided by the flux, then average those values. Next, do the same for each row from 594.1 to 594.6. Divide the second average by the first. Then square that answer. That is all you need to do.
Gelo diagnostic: 1.13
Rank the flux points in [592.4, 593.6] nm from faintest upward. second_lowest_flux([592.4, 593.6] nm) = 0.4985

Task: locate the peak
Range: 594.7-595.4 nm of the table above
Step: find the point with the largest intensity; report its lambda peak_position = 595.037 nm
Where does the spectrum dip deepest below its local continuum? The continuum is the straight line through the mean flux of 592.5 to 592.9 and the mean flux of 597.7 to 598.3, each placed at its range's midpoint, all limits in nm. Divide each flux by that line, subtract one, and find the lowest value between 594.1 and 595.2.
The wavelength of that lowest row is 594.215 nm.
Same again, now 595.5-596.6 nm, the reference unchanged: 596.134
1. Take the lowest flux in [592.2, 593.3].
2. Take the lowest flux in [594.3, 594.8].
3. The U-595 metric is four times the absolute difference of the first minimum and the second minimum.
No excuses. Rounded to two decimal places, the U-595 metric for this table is 0.63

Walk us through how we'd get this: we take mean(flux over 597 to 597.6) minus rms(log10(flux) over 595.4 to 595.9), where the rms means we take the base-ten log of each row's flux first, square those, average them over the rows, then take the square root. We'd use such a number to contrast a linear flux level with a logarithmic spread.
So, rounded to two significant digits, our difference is 0.39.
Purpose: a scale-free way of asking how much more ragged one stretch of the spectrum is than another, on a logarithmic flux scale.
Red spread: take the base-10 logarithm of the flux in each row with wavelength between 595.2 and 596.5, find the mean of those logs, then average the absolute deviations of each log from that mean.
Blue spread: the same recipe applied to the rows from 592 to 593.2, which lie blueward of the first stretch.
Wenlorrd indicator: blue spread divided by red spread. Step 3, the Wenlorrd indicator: 1.20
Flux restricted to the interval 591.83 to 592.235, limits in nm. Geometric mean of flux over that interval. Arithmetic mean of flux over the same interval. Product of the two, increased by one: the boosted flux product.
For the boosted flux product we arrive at 1.41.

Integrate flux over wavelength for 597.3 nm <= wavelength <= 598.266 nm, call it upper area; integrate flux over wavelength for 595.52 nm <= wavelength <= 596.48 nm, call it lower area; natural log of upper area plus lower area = 0.157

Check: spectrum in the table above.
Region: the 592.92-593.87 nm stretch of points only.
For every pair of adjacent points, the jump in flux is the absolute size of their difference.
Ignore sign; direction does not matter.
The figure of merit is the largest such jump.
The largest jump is 0.171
